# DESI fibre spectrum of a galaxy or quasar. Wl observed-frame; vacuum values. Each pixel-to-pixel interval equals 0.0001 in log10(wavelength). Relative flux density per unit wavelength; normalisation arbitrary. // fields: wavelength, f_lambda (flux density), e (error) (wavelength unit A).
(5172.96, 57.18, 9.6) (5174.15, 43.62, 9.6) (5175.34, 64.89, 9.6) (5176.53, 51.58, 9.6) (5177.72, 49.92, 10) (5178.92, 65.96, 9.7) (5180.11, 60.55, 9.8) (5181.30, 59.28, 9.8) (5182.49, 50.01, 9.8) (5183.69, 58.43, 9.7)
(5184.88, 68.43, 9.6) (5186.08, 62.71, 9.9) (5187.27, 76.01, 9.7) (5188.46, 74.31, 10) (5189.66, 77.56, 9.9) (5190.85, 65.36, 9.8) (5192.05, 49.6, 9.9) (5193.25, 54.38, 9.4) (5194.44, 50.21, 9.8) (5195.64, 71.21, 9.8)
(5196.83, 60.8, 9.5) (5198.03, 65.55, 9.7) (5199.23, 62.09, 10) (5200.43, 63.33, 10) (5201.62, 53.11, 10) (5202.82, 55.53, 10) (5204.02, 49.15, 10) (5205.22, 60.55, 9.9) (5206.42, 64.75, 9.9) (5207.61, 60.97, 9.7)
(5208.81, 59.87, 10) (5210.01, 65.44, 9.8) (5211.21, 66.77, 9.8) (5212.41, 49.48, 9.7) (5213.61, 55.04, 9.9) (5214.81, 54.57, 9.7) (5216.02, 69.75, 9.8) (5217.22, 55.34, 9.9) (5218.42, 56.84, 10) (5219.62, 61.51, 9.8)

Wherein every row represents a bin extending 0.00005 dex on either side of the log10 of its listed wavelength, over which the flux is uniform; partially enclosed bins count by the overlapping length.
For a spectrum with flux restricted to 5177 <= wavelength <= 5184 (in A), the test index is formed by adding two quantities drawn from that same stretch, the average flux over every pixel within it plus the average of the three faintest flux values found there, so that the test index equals 110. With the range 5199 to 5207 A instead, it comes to 111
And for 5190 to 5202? 111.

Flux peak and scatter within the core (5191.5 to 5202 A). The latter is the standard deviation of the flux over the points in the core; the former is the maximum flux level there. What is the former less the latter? 64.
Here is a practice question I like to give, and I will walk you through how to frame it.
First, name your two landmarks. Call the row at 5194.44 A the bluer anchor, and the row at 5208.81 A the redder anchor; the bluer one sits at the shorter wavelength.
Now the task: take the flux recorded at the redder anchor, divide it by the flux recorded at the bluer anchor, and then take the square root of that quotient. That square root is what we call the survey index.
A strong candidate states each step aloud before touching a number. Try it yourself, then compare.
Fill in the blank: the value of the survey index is 1.09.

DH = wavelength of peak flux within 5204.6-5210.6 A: 5210.01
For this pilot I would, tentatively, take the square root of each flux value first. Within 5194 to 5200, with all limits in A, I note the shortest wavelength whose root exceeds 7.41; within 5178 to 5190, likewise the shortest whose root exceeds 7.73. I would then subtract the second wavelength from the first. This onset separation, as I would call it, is 16.7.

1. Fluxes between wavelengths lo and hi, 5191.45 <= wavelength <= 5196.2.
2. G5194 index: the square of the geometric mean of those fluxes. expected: 3105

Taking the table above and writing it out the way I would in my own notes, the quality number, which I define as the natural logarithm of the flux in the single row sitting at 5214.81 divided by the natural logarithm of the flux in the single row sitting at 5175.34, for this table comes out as 0.96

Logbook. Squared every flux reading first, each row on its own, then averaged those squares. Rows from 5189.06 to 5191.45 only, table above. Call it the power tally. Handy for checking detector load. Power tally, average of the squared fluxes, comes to 5144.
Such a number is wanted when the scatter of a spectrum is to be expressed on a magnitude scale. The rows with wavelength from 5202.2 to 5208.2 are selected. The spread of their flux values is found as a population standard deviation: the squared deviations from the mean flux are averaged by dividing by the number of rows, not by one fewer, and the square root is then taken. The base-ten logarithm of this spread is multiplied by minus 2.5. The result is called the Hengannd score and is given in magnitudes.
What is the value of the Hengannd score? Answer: -1.83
